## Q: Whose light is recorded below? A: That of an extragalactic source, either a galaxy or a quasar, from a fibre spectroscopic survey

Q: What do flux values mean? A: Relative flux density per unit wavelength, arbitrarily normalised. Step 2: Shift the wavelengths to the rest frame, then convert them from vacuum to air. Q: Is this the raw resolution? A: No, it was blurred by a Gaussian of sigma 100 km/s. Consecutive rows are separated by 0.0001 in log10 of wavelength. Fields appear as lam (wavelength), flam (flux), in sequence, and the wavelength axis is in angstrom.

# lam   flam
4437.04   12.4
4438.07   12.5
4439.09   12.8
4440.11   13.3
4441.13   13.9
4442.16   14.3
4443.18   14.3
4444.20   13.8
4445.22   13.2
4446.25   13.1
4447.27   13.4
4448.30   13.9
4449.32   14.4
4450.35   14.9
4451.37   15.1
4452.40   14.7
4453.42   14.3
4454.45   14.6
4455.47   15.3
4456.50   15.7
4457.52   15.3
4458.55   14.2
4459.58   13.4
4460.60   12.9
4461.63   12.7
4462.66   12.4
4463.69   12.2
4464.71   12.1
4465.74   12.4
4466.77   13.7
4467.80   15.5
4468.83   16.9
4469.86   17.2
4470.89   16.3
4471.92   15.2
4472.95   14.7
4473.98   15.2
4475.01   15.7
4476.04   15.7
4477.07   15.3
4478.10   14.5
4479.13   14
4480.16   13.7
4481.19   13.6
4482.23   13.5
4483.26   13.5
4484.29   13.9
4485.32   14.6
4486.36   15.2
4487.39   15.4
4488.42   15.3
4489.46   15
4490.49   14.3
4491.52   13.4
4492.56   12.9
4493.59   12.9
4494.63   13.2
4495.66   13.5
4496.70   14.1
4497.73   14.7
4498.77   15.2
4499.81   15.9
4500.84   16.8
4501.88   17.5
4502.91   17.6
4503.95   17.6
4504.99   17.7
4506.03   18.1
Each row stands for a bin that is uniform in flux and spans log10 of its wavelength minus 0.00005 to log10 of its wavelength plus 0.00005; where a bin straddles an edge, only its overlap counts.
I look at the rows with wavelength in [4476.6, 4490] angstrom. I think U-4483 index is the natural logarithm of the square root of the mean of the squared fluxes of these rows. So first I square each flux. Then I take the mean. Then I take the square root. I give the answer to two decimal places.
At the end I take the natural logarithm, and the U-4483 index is 2.67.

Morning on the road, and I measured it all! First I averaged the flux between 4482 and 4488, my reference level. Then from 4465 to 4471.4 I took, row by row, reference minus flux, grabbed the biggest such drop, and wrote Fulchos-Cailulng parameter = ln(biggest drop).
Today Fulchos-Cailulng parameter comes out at 0.7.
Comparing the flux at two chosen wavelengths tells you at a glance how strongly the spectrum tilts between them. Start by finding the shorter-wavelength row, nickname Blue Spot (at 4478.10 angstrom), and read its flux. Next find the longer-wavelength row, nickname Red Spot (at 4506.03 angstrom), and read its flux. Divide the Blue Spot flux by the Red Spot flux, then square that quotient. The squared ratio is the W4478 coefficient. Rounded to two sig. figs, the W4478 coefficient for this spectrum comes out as 0.64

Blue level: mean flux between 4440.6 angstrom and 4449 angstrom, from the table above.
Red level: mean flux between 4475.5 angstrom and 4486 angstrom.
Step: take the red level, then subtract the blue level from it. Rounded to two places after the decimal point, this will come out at 0.49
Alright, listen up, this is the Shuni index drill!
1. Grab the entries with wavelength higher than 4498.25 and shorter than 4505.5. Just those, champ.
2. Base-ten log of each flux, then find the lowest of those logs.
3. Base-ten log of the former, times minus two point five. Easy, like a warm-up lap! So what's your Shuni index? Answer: -0.181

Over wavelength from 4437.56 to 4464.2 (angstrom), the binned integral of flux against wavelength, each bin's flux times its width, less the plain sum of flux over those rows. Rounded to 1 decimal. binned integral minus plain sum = 9.0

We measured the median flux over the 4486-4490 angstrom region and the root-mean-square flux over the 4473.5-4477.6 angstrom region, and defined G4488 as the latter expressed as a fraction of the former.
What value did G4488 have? 1.01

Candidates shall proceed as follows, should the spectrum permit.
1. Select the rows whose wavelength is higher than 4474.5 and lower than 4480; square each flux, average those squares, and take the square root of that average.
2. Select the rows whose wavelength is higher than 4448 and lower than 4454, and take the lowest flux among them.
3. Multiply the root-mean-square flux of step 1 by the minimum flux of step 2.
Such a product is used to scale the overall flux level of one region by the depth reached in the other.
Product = 209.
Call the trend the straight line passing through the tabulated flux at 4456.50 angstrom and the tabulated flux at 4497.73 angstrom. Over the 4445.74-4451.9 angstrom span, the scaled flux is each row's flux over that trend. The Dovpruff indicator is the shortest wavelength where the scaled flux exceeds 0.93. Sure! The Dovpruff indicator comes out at 4450.35 angstrom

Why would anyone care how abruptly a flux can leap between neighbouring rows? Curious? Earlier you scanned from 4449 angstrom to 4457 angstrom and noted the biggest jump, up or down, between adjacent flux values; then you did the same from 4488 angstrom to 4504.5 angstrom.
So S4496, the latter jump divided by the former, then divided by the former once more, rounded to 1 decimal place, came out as 1.8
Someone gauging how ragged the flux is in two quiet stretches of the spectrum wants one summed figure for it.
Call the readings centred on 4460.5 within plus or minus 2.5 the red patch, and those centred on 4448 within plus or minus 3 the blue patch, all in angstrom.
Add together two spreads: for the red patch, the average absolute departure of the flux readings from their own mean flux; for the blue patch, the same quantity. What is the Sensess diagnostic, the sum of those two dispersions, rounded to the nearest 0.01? 1.13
